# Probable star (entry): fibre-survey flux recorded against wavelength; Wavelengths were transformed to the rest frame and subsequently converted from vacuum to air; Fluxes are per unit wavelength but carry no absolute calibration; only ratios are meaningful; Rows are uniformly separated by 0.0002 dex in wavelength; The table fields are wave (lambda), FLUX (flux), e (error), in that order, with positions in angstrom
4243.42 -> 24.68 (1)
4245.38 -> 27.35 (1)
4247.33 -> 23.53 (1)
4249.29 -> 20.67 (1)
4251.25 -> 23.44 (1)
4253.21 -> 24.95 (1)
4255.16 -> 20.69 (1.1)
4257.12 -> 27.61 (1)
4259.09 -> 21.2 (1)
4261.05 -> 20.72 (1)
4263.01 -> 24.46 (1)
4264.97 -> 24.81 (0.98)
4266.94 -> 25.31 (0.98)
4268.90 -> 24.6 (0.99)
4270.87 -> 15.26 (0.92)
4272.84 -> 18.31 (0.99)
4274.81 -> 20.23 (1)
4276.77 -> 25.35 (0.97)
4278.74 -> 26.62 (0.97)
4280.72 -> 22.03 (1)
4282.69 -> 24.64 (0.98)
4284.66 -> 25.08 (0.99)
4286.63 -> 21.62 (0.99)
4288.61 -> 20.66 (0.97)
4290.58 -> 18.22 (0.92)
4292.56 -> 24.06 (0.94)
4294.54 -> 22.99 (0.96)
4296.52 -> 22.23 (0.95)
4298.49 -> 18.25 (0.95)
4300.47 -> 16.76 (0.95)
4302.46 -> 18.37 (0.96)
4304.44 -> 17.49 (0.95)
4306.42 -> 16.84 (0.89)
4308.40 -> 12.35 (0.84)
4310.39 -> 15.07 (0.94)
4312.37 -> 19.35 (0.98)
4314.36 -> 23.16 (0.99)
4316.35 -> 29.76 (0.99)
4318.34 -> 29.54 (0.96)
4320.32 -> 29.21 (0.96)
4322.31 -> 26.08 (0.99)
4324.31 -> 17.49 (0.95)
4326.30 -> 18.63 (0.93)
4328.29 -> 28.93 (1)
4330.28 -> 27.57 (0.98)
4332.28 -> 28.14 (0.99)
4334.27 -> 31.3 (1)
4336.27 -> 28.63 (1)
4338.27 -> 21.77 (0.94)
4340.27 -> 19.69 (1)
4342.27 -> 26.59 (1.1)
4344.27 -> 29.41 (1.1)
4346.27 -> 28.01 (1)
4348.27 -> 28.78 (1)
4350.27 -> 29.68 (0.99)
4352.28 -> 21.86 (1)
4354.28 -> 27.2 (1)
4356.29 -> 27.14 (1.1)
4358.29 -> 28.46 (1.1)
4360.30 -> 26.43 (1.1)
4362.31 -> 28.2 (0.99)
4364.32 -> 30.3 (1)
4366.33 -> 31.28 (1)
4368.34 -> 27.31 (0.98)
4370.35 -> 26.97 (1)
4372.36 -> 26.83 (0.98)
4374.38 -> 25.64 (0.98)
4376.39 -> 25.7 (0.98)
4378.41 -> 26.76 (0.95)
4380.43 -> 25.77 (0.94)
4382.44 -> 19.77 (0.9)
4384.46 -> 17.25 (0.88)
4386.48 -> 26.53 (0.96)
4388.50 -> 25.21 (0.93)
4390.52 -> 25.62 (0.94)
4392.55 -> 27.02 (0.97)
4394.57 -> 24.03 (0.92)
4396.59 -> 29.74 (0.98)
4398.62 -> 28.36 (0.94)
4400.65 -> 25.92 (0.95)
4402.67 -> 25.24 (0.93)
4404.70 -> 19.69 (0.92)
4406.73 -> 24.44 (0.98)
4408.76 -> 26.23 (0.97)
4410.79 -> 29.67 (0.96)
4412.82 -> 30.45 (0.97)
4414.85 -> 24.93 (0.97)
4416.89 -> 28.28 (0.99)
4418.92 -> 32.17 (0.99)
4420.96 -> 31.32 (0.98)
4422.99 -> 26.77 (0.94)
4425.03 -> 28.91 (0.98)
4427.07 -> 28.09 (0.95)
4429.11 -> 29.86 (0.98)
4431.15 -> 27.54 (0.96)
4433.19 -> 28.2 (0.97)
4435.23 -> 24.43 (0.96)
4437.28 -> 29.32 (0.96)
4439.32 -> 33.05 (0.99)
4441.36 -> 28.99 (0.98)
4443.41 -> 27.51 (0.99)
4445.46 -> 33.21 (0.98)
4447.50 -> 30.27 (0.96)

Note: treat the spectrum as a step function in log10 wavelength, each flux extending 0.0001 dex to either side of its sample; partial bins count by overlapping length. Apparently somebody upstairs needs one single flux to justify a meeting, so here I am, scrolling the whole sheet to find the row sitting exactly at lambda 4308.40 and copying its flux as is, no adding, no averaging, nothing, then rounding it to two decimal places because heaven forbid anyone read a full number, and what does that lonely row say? 12.35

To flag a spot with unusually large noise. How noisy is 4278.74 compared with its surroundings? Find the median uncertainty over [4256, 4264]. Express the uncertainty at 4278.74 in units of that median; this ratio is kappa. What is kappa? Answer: 0.97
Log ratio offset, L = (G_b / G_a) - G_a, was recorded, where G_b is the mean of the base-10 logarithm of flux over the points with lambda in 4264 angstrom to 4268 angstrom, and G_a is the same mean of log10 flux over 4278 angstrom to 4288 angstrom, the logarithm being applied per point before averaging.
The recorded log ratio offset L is -0.36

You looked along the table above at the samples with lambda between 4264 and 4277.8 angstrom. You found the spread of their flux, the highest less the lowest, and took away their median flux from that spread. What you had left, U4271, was -14.5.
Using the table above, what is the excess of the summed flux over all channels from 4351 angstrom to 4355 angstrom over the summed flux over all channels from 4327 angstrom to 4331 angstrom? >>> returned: -7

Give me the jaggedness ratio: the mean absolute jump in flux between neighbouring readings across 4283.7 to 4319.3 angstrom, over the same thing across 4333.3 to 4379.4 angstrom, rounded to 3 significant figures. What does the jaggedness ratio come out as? 1.11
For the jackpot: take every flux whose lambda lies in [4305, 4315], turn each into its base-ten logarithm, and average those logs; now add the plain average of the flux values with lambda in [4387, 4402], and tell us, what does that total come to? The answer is 27.8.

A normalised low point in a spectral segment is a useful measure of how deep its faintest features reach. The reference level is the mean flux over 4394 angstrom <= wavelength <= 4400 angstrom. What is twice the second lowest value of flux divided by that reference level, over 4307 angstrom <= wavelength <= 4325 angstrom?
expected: 1.10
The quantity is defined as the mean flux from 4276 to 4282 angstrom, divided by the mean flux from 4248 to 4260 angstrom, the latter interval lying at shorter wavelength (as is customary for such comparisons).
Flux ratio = 1.07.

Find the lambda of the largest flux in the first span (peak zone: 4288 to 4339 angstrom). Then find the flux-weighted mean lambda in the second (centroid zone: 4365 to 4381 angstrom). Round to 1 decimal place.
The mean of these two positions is 4353.7 angstrom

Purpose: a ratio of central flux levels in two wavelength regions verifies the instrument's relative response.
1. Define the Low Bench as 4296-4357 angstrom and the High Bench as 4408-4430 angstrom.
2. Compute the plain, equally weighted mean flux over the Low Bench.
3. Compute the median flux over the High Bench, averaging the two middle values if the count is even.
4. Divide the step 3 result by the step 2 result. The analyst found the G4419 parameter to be 1.22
